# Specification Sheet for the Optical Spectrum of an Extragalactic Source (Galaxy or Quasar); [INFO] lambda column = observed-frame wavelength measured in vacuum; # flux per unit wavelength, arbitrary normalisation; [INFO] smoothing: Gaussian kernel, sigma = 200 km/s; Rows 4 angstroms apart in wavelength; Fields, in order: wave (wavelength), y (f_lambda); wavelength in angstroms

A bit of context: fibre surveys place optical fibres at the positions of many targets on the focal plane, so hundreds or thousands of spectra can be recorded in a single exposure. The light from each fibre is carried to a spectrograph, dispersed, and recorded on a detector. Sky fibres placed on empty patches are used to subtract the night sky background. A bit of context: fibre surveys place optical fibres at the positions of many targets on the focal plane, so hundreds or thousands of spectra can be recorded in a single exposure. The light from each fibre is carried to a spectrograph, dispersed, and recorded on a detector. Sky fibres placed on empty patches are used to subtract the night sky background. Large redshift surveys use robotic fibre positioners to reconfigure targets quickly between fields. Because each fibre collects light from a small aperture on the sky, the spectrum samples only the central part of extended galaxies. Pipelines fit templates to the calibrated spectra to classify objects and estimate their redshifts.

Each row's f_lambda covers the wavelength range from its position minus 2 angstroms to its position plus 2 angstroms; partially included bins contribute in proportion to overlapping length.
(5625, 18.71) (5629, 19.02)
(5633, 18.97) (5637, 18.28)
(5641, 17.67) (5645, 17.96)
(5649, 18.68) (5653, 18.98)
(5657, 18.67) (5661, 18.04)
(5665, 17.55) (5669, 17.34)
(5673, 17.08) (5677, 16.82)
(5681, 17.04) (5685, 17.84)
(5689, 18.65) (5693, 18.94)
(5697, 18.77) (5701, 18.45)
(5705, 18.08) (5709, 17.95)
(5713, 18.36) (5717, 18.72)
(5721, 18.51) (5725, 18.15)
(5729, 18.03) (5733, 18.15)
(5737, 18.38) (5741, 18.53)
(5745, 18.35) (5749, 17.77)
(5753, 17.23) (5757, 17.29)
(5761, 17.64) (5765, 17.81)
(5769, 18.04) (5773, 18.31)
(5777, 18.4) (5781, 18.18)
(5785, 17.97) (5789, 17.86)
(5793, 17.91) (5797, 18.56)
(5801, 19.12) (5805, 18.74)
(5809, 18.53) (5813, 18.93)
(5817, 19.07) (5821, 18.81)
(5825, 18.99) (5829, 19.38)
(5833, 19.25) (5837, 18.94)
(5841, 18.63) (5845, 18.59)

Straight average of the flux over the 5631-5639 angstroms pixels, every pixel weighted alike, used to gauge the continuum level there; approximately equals 18.6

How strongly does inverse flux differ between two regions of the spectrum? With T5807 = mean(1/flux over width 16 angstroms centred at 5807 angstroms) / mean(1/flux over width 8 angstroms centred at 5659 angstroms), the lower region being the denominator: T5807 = 0.975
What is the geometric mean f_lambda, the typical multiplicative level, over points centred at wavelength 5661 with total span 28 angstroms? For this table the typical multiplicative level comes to 18.0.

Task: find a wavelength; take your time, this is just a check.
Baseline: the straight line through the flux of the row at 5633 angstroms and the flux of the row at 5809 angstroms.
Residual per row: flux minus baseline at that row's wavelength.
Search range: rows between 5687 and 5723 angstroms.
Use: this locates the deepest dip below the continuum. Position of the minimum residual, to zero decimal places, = 5709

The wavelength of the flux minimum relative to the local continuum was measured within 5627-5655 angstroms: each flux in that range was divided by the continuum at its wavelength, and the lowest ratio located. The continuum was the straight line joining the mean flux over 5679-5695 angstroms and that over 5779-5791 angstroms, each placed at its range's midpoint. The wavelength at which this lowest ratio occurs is 5641 angstroms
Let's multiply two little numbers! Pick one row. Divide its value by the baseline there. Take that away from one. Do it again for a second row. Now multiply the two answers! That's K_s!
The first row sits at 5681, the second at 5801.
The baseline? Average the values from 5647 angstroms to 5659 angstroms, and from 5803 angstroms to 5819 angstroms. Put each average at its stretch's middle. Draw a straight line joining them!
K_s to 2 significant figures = -0.0015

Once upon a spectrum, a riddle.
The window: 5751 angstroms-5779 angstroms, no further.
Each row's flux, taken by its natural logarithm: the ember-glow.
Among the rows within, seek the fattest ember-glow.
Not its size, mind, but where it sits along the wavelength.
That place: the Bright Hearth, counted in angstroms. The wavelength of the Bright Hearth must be 5777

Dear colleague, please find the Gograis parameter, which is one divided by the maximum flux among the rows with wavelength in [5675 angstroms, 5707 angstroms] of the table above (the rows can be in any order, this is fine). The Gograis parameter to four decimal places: 0.0528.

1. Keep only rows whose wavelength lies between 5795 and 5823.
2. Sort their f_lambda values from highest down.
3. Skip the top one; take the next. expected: 19.07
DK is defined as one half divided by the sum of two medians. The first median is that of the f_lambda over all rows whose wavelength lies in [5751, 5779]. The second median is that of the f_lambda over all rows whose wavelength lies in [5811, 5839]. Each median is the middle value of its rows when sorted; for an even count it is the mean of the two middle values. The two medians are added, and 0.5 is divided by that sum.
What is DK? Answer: 0.0136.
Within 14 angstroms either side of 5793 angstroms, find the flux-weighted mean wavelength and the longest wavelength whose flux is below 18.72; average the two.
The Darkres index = 5795.1 angstroms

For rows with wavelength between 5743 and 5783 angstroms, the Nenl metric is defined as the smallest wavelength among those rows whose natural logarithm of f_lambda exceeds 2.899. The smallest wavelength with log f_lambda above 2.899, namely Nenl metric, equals 5745 angstroms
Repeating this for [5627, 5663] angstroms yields 5629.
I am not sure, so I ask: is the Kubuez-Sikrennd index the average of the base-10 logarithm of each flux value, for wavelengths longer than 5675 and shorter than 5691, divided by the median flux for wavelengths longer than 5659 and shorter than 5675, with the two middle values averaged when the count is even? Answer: 0.071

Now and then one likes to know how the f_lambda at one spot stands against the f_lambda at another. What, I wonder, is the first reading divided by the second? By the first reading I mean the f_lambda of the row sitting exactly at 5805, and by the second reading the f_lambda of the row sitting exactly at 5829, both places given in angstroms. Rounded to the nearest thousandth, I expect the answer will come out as 0.967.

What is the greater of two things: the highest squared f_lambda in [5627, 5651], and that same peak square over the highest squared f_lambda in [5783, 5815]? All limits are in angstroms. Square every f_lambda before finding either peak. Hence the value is 362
